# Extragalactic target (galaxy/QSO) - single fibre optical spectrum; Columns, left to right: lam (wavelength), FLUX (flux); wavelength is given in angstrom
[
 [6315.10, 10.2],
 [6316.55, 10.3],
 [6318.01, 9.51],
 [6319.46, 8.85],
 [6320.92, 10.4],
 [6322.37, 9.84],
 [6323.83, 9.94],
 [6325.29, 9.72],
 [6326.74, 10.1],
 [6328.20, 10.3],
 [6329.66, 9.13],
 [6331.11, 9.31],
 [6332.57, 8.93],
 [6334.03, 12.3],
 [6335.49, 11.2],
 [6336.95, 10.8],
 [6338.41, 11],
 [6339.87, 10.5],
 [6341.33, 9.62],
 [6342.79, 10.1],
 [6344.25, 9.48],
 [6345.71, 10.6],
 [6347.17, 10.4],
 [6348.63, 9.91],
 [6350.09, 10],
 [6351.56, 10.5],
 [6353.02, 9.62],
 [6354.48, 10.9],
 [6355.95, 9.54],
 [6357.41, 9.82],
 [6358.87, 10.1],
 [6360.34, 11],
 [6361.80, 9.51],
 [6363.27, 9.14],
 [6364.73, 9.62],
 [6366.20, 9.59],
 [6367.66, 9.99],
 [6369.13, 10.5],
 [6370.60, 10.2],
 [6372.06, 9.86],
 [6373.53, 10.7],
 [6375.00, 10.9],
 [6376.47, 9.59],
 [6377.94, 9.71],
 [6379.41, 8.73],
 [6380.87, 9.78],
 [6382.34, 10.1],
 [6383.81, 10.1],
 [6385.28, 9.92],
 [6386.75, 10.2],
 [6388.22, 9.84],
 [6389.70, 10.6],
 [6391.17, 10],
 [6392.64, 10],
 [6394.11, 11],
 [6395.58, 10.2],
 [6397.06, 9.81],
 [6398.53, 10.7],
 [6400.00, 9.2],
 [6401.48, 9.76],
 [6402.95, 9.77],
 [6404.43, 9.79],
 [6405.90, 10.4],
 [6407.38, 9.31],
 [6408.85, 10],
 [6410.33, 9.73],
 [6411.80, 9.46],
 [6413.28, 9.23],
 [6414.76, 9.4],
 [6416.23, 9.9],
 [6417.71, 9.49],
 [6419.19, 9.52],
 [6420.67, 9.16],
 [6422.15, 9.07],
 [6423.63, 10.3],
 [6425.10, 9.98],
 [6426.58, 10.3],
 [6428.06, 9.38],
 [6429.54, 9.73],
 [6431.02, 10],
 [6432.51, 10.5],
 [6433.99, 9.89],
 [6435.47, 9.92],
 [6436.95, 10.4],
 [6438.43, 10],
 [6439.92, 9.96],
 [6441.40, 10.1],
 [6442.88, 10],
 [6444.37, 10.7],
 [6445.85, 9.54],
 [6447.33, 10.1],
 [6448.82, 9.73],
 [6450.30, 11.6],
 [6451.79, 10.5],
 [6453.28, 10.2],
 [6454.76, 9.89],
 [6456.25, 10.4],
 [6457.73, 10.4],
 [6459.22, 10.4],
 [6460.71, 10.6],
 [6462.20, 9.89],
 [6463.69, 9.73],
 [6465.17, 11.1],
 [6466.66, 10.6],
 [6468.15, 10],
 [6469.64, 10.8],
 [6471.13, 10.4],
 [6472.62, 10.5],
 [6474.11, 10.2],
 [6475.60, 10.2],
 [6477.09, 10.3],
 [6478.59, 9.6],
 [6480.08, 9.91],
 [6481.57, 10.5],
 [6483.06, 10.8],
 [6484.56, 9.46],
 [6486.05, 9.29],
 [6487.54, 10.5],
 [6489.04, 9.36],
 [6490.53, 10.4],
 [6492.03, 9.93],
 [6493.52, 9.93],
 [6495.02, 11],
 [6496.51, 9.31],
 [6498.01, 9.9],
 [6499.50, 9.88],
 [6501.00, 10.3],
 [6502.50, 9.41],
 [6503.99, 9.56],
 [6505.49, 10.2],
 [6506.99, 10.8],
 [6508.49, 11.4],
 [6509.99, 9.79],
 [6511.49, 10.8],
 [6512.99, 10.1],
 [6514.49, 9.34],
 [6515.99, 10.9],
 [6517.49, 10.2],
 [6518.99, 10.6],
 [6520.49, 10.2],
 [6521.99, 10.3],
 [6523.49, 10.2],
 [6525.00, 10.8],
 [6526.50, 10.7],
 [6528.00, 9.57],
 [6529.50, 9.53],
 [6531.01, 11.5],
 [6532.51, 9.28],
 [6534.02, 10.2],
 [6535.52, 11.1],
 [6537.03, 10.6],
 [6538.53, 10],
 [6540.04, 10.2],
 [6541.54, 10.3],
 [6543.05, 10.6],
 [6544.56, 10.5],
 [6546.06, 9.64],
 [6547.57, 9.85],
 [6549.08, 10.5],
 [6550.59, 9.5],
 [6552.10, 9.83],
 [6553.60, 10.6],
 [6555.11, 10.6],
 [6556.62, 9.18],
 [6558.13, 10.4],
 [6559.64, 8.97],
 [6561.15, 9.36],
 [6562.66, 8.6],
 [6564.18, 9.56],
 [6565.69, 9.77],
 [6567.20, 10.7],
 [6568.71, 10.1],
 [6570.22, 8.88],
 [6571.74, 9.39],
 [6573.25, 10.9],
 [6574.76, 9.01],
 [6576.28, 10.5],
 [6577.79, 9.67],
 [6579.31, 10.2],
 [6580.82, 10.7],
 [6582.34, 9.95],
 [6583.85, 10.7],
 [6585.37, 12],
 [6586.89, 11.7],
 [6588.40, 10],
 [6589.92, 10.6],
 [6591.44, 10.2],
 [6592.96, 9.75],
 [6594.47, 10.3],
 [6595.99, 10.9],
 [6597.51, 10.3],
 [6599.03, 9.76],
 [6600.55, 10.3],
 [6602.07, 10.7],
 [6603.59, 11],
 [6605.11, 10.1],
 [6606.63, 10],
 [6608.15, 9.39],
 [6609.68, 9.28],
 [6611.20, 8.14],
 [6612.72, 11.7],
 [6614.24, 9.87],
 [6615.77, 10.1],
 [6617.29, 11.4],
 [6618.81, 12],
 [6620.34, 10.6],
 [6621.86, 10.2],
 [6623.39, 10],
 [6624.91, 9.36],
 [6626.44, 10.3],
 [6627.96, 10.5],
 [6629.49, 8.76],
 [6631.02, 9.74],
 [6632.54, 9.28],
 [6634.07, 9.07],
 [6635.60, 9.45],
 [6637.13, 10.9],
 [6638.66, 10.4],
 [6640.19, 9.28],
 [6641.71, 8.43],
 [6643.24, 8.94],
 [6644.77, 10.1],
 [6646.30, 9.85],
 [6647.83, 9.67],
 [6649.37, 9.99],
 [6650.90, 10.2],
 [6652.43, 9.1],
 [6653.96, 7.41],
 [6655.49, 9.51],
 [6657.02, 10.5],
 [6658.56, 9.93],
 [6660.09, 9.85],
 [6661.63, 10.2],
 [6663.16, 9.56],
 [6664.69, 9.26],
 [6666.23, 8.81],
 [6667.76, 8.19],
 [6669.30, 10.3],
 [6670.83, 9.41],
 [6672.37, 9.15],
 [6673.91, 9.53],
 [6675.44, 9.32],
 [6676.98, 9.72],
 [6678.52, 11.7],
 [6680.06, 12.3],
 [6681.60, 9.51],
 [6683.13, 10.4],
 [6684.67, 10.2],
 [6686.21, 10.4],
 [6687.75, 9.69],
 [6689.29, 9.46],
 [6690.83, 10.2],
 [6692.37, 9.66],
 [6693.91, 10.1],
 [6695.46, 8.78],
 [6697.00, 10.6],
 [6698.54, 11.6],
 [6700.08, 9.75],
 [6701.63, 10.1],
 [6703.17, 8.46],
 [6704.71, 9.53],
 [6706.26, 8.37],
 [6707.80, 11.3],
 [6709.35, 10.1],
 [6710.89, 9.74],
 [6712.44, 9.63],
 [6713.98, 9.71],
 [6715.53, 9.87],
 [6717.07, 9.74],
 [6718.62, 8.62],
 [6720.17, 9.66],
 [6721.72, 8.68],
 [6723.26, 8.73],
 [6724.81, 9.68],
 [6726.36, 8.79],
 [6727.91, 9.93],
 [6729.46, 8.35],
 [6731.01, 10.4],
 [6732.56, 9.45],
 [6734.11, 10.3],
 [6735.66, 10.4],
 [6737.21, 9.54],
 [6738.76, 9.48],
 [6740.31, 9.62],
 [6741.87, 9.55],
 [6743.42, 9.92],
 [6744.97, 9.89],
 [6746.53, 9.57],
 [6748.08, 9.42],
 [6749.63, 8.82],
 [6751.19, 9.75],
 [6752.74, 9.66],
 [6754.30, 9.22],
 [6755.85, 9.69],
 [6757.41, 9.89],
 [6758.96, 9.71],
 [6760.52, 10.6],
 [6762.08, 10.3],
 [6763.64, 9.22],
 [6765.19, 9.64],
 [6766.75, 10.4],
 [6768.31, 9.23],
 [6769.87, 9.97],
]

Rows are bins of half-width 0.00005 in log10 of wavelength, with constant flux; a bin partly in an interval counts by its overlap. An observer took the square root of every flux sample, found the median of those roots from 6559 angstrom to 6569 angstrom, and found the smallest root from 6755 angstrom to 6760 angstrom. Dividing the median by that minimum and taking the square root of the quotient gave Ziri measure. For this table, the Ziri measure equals 1.00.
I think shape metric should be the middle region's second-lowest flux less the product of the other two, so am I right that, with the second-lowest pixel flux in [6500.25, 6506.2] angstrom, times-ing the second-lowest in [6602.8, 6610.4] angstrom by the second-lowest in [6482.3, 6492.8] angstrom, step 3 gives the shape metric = -78.3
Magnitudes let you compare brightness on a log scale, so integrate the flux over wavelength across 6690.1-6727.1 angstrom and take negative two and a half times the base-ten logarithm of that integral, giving -6.38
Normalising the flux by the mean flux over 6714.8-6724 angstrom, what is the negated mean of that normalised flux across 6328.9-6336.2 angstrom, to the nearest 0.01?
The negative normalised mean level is -1.10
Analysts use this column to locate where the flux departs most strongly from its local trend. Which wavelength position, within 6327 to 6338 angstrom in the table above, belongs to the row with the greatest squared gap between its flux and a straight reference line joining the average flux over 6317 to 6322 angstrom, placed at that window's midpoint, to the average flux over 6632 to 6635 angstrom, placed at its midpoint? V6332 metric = 6334.03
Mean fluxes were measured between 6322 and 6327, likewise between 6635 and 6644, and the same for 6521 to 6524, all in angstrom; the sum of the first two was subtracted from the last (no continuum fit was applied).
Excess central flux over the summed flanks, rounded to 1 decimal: -9.2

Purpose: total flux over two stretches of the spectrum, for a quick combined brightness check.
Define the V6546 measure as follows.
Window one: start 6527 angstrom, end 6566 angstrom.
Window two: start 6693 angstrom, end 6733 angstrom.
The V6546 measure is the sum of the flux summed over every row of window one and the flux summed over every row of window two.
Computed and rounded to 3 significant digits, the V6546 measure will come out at 509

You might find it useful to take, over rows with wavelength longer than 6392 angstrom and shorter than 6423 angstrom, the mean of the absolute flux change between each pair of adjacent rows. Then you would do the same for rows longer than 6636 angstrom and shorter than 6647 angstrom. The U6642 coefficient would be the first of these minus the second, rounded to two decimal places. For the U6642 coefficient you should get -0.24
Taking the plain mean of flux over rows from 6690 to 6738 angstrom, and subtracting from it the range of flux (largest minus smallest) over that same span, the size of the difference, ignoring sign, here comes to 6.42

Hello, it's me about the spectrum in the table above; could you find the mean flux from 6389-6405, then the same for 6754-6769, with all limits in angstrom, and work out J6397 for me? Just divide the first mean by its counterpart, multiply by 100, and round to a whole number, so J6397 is 103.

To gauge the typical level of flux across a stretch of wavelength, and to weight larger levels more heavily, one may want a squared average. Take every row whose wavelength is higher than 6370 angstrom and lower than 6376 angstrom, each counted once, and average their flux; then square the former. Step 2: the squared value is 108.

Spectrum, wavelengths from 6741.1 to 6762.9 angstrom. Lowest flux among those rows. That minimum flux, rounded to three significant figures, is 8.82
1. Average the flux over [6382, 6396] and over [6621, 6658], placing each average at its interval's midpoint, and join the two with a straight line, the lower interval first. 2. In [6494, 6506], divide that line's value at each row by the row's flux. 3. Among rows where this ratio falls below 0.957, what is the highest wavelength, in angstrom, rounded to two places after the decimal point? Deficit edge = 6495.02 angstrom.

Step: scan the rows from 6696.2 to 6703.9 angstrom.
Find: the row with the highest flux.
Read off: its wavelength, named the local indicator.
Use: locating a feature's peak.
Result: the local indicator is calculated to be 6698.54 angstrom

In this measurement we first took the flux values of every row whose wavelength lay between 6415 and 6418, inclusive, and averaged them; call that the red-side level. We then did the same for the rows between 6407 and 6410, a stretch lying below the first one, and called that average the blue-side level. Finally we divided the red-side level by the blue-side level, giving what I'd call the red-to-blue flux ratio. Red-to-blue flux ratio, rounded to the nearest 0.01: 1.00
